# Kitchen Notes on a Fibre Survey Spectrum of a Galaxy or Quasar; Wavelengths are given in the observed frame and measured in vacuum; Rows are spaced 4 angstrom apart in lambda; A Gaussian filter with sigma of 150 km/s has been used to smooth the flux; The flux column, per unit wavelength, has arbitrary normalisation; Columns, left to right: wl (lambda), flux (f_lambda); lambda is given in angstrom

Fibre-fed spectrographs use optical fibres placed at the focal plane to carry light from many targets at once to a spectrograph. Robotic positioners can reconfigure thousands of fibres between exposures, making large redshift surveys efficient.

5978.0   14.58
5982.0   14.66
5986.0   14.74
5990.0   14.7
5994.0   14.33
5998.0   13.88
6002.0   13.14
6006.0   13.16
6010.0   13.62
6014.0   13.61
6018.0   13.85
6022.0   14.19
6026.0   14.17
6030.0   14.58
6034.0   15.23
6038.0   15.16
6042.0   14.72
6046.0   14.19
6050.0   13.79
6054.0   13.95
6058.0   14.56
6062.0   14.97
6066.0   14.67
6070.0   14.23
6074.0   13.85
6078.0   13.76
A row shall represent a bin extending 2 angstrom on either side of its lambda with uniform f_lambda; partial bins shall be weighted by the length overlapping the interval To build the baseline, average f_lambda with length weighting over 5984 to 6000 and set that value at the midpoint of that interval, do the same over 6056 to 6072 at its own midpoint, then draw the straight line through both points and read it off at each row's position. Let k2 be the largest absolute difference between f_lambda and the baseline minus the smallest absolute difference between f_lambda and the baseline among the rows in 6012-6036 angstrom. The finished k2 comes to 0.80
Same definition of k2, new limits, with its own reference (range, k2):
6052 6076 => 0.75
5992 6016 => 1.21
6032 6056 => 0.61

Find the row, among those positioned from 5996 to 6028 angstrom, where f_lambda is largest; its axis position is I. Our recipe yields 6022.0 angstrom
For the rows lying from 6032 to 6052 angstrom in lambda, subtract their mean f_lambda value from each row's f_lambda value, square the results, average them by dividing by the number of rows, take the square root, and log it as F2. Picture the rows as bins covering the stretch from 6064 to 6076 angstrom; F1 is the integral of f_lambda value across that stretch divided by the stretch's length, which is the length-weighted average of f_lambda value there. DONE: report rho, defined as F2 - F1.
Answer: -13.7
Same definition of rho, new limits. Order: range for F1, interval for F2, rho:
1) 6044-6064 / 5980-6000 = -14.0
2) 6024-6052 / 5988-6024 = -14.1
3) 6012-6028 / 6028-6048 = -13.6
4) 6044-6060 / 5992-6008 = -13.6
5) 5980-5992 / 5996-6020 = -14.4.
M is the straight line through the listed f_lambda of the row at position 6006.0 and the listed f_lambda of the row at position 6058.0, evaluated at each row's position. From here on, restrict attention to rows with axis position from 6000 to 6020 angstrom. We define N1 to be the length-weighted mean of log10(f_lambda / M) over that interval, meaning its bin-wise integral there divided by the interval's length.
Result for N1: 0.01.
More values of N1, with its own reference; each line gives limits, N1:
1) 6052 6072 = -0.01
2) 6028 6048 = 0.02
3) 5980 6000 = 0.06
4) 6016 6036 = 0.02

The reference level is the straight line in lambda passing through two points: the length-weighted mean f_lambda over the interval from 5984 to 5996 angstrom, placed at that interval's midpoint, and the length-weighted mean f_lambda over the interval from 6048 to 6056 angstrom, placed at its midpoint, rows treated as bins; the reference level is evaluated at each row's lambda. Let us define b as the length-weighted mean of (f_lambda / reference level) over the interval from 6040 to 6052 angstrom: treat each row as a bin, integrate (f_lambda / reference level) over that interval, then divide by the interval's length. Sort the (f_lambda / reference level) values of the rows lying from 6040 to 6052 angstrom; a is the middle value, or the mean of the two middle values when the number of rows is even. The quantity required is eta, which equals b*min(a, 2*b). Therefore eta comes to 1.04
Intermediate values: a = 1.02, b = 1.02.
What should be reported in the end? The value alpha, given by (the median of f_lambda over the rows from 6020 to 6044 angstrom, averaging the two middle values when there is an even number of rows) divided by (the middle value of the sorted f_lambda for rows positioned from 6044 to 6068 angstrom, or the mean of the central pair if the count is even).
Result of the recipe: 1.02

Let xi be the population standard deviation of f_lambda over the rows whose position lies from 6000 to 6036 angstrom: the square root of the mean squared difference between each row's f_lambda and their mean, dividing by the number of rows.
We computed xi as 0.64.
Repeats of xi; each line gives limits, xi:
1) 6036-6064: 0.48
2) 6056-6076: 0.38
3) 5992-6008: 0.50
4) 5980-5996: 0.16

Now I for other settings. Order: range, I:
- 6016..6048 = 6034.0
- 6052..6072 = 6062.0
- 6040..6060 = 6042.0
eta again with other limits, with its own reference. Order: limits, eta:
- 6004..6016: 0.89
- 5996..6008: 0.85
